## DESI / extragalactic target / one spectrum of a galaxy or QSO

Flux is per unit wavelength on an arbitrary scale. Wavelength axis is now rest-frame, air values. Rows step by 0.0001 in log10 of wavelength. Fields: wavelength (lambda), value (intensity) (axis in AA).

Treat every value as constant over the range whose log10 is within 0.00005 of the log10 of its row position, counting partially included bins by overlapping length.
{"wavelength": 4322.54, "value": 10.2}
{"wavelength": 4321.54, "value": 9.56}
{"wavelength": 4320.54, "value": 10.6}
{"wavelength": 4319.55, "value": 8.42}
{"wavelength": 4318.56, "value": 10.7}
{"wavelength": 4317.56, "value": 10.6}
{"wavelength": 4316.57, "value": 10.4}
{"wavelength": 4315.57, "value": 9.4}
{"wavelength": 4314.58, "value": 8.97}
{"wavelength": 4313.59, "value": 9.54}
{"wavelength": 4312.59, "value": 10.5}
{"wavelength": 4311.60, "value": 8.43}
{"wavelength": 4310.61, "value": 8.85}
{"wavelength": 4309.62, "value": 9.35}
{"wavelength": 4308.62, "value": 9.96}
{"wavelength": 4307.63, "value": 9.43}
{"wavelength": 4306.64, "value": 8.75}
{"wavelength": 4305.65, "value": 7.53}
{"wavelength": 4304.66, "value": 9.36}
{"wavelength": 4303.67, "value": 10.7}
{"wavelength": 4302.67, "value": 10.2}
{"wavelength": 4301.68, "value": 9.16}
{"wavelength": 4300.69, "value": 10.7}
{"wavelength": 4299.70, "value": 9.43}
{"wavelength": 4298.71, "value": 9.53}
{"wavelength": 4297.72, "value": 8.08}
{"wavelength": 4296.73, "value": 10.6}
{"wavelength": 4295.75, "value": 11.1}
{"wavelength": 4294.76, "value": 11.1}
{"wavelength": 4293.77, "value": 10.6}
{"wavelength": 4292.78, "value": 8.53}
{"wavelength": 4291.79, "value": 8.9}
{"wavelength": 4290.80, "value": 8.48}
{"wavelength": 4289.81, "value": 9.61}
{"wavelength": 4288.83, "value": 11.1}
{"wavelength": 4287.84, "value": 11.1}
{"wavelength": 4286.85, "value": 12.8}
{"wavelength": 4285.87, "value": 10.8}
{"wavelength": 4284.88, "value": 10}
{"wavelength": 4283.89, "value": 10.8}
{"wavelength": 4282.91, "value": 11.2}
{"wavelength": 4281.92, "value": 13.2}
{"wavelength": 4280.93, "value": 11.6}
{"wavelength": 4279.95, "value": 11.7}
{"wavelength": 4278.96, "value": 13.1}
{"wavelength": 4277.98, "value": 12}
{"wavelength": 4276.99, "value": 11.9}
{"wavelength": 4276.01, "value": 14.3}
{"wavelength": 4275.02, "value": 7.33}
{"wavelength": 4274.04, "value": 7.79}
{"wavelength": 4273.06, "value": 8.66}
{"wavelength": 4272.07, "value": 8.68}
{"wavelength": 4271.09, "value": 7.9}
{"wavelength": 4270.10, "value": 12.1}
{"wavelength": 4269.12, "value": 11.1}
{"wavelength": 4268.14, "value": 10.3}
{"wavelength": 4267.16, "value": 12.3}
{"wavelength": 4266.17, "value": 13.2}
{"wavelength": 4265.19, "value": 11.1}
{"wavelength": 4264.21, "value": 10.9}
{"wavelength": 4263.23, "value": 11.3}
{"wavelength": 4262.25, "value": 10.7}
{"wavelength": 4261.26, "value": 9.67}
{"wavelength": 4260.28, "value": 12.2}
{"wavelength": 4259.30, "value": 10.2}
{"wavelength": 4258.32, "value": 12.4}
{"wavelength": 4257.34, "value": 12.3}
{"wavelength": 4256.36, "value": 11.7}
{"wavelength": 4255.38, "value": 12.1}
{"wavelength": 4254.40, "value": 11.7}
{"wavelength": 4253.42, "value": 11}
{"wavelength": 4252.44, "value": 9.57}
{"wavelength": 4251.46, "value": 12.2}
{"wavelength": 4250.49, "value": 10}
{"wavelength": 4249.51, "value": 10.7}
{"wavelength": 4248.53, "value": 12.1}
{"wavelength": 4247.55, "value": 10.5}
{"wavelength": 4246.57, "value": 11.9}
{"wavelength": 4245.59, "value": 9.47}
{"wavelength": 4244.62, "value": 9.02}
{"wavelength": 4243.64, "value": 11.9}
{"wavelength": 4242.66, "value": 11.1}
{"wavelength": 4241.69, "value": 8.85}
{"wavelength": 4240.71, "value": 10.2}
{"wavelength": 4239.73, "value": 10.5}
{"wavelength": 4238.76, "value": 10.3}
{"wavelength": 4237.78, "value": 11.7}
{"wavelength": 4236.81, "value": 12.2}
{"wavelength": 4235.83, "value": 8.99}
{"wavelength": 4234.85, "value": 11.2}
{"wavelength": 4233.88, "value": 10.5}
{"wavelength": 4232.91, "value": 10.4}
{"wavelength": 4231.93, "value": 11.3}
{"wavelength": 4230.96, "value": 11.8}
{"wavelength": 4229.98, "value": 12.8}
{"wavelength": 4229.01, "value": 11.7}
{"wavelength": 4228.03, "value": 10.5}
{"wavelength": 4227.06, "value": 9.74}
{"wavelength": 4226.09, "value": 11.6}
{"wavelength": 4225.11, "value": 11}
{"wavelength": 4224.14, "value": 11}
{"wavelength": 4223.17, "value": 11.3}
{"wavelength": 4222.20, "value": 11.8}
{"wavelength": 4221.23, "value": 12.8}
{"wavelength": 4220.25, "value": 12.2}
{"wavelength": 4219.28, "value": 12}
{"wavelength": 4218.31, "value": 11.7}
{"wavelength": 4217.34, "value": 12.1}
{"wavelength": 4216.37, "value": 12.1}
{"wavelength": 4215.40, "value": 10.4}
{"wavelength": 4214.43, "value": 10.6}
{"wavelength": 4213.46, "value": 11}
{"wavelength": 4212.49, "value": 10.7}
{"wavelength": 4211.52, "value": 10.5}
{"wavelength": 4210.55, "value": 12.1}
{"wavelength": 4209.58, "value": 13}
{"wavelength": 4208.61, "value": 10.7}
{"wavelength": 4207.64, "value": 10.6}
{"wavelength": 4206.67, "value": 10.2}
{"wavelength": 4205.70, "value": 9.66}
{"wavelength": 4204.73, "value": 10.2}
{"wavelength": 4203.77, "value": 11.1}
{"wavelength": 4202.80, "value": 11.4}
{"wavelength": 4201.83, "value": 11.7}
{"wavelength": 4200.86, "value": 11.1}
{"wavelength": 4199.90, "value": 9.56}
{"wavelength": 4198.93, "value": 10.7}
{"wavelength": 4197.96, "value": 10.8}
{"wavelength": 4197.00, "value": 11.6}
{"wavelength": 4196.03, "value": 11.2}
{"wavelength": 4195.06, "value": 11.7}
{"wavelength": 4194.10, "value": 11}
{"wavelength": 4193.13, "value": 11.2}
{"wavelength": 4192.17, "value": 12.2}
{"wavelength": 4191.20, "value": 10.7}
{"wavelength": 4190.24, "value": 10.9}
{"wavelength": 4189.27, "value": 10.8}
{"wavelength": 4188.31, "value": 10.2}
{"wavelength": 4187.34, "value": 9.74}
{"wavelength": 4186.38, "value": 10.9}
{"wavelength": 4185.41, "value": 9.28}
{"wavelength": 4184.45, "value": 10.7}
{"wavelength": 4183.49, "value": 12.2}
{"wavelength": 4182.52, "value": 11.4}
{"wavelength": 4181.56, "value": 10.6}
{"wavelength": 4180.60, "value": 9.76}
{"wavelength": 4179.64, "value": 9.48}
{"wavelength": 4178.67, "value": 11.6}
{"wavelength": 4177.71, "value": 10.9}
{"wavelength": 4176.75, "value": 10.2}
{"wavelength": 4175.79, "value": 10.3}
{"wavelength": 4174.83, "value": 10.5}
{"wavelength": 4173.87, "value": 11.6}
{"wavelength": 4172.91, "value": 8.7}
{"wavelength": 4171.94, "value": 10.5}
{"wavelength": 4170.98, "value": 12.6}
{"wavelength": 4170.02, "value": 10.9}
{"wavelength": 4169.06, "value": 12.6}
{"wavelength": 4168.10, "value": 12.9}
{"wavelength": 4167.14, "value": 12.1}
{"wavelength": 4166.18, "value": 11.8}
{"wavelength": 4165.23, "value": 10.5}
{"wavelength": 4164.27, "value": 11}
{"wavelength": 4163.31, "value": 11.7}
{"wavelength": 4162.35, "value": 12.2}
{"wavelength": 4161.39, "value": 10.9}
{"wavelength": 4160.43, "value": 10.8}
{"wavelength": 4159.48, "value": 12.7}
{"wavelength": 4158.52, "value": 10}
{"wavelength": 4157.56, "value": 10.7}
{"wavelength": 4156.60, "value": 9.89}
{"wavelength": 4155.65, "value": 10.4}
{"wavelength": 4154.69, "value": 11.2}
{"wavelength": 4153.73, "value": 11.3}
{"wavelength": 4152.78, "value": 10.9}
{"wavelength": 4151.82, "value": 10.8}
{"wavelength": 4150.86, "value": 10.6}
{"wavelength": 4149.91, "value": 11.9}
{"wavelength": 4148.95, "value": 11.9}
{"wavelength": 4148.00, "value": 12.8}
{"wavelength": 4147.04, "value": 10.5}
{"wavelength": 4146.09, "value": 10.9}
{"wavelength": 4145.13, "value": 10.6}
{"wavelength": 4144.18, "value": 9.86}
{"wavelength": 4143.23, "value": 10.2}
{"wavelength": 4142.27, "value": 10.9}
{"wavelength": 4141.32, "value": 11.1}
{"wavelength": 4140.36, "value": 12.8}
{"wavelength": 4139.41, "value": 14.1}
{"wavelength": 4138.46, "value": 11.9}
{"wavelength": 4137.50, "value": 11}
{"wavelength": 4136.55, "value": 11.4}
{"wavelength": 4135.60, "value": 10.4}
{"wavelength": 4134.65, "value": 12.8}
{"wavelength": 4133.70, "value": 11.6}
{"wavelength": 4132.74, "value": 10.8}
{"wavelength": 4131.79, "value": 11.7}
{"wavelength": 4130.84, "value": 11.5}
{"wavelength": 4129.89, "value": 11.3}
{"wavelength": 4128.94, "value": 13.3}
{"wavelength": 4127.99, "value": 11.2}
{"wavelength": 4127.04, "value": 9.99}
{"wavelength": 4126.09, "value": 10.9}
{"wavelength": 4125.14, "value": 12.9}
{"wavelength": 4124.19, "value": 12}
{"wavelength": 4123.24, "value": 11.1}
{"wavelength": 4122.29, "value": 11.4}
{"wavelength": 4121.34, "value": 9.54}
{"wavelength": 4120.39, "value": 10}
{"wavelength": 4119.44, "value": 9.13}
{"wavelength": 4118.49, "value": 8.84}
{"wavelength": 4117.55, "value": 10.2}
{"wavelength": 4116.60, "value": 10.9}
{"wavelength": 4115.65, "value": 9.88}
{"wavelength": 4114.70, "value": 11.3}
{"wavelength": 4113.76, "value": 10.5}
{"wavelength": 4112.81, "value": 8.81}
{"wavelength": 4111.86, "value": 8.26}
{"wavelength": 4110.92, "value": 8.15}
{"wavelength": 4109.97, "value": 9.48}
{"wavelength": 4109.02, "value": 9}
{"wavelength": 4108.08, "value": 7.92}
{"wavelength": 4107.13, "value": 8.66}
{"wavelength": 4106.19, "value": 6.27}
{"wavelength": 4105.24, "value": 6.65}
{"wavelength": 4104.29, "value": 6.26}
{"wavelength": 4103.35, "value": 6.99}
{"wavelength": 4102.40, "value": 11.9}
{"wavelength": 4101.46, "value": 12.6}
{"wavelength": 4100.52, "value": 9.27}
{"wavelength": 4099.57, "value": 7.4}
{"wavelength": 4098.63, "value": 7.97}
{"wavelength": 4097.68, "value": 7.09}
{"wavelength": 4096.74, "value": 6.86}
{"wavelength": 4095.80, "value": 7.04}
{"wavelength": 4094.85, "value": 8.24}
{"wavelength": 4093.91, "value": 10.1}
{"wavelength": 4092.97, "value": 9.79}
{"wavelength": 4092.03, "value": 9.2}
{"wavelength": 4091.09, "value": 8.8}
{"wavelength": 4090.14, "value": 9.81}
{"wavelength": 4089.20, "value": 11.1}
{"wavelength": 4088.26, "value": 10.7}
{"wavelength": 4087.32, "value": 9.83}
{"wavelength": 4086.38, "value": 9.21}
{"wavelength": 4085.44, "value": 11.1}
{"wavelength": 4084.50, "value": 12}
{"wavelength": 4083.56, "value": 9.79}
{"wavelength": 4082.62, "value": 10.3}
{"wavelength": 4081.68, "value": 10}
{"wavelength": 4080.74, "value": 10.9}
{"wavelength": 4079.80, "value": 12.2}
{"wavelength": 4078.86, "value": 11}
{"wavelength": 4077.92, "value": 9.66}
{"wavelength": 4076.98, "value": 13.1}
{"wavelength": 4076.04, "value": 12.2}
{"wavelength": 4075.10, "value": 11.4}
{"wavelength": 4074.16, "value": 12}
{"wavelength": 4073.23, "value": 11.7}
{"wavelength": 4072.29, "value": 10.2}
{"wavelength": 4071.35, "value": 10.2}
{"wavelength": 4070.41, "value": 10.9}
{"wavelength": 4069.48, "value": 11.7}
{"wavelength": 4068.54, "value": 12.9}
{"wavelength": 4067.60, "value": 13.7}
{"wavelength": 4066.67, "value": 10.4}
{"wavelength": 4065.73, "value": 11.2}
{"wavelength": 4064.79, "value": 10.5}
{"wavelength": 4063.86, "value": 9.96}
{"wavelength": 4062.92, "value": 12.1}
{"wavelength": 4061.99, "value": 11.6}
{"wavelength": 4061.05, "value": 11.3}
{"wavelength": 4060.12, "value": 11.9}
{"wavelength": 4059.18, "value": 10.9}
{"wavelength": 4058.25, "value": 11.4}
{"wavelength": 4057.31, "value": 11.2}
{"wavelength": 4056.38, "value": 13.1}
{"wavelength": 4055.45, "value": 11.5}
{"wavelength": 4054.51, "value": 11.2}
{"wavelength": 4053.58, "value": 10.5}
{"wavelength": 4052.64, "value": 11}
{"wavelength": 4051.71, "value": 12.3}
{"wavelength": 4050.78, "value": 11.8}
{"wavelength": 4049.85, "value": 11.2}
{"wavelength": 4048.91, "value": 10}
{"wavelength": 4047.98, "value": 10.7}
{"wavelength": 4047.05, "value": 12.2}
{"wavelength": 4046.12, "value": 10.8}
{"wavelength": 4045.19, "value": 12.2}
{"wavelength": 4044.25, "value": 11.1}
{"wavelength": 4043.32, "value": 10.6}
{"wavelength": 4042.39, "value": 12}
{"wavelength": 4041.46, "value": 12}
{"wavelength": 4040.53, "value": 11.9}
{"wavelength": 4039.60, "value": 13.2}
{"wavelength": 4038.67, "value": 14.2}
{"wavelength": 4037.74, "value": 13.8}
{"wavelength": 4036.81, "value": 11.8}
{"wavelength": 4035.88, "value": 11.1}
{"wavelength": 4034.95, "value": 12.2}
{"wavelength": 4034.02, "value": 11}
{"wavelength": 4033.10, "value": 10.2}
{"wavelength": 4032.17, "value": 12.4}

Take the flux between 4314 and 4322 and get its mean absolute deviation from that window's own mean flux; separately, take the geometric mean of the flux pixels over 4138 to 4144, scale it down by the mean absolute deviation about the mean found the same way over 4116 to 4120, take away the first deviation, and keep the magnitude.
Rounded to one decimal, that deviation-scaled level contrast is 14.3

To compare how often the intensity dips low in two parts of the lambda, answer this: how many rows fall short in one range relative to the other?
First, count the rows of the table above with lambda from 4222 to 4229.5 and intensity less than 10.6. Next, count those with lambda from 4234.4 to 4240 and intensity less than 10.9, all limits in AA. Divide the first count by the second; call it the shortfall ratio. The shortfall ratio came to 0.67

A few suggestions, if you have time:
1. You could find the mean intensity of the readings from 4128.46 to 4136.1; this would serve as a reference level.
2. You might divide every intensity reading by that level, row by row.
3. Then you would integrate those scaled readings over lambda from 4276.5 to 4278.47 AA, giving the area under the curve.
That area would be 2.02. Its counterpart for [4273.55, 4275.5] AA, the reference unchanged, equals 1.27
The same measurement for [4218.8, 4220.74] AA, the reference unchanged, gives 2.01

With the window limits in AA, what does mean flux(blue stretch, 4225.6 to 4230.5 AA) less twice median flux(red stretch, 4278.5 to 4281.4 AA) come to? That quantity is -12.1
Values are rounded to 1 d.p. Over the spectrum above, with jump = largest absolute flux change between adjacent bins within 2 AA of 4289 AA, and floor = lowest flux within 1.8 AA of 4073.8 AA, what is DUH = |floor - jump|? 8.7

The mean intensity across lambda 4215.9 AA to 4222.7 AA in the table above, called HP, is 12.1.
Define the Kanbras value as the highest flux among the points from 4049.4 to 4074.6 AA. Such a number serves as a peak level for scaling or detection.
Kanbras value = 13.7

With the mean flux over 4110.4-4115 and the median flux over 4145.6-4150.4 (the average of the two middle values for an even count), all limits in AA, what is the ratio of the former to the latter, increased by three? 3.79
